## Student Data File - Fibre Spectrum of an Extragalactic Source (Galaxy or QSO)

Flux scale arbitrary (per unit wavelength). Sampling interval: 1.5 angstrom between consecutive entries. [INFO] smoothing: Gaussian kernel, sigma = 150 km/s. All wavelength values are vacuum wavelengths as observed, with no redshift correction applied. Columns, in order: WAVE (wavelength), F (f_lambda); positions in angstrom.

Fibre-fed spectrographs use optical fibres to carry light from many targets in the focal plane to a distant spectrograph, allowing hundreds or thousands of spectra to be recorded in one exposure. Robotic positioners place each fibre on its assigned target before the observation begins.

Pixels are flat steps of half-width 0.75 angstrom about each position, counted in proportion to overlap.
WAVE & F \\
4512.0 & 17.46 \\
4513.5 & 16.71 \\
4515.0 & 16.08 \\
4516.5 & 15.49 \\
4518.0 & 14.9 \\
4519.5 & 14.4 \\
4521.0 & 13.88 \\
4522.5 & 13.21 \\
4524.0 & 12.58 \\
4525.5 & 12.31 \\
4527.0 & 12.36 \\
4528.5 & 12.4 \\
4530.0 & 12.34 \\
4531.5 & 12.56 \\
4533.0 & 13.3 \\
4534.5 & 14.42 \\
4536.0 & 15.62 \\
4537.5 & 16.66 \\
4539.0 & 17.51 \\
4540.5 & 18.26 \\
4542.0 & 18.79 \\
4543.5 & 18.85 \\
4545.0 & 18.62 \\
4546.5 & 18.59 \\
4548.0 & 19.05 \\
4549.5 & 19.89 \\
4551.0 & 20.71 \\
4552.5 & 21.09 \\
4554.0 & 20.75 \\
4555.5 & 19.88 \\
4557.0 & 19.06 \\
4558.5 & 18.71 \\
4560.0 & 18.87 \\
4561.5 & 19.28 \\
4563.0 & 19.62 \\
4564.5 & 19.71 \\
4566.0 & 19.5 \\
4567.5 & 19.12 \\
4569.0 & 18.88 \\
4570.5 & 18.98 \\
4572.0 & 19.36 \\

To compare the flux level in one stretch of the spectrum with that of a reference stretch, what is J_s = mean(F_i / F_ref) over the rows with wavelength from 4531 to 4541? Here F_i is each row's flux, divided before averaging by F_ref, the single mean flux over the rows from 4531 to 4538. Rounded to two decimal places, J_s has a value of 1.07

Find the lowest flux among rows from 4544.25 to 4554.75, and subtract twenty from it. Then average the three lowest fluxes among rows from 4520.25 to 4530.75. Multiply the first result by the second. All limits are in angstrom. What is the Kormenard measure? -17.4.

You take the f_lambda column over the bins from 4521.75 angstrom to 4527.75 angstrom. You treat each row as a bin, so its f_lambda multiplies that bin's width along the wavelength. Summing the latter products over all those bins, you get 76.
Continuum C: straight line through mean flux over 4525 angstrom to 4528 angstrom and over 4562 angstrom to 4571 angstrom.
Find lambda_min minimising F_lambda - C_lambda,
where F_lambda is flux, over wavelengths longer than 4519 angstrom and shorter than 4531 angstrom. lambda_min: 4530.0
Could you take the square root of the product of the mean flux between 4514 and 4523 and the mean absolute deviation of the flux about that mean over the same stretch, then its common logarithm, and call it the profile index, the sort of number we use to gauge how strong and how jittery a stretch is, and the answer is 0.54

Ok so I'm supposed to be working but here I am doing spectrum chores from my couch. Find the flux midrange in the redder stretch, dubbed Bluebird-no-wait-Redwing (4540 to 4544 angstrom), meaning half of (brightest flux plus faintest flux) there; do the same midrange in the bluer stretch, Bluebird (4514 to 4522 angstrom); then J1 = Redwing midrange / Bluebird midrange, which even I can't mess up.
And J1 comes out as 1.24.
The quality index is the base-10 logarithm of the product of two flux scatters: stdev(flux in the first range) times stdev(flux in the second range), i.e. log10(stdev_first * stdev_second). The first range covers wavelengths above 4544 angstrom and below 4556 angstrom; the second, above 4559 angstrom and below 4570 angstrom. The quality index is -0.5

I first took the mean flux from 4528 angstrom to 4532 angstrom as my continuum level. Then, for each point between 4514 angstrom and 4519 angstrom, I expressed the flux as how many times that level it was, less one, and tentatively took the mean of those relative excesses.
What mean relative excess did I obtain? 0.2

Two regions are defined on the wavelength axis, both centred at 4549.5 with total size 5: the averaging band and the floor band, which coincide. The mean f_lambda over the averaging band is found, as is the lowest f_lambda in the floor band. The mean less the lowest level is 0.83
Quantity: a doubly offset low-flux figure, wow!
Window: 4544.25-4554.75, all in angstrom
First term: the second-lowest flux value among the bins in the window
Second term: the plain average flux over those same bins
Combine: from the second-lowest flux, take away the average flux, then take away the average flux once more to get -21.0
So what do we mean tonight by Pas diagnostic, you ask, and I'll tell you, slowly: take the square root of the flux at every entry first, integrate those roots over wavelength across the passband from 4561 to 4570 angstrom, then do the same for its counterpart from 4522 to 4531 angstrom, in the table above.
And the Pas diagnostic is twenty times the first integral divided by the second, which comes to 24.9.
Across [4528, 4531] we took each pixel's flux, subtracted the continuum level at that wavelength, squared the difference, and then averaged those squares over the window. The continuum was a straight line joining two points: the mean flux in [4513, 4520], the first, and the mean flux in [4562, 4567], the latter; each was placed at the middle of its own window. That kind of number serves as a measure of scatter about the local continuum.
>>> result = 17.9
